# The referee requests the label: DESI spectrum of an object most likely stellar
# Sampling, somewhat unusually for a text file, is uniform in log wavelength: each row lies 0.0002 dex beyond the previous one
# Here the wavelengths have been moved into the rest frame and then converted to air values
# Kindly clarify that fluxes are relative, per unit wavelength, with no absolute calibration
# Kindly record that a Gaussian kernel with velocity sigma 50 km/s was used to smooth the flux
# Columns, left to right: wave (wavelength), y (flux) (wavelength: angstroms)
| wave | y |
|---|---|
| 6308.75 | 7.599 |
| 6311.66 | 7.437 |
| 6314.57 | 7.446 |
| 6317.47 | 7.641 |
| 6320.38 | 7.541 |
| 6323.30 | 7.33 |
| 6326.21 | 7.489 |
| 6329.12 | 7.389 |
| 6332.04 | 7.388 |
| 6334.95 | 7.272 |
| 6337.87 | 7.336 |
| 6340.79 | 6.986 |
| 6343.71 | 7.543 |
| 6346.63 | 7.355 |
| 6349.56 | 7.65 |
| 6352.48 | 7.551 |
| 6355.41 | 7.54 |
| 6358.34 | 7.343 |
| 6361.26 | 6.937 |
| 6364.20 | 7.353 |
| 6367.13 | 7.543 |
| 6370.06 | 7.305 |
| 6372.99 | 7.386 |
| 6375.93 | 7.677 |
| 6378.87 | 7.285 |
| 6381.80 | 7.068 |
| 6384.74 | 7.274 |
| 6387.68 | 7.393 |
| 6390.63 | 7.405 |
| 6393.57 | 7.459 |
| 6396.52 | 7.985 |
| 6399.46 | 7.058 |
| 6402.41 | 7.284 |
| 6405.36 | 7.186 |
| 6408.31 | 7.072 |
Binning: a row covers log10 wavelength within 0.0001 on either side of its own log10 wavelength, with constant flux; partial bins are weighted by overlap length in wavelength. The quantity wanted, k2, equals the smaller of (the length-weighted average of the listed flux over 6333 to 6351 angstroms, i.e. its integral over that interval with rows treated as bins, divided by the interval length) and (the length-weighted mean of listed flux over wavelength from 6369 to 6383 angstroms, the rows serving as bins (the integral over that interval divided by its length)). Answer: 7.35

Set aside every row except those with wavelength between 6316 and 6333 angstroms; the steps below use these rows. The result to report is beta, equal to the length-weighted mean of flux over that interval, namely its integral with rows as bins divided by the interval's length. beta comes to 7.47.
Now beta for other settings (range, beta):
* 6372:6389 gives 7.35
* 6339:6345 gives 7.26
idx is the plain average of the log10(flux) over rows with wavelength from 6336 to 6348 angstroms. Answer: 0.863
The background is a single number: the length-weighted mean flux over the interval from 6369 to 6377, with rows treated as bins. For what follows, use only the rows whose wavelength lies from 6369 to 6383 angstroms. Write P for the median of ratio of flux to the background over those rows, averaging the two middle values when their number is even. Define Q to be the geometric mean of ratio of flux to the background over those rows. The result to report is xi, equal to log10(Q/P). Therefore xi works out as 0.0022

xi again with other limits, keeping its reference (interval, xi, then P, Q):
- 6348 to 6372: -0.0027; 1.00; 0.993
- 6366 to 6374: 0.0014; 0.99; 0.994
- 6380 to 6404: 0.0013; 0.98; 0.988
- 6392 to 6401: 0.0019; 1.00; 1.005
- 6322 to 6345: -0.0013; 0.99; 0.985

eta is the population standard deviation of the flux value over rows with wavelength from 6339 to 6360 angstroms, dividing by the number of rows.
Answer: 0.21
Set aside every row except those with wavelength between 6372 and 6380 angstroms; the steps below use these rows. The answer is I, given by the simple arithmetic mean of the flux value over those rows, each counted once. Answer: 7.45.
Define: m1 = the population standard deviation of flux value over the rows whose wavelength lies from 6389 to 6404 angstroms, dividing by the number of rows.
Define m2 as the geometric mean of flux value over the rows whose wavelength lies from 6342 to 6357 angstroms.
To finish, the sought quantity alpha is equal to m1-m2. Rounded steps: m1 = 0.306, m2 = 7.53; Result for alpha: -7.22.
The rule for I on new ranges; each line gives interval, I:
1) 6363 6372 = 7.40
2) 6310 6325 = 7.48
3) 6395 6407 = 7.38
